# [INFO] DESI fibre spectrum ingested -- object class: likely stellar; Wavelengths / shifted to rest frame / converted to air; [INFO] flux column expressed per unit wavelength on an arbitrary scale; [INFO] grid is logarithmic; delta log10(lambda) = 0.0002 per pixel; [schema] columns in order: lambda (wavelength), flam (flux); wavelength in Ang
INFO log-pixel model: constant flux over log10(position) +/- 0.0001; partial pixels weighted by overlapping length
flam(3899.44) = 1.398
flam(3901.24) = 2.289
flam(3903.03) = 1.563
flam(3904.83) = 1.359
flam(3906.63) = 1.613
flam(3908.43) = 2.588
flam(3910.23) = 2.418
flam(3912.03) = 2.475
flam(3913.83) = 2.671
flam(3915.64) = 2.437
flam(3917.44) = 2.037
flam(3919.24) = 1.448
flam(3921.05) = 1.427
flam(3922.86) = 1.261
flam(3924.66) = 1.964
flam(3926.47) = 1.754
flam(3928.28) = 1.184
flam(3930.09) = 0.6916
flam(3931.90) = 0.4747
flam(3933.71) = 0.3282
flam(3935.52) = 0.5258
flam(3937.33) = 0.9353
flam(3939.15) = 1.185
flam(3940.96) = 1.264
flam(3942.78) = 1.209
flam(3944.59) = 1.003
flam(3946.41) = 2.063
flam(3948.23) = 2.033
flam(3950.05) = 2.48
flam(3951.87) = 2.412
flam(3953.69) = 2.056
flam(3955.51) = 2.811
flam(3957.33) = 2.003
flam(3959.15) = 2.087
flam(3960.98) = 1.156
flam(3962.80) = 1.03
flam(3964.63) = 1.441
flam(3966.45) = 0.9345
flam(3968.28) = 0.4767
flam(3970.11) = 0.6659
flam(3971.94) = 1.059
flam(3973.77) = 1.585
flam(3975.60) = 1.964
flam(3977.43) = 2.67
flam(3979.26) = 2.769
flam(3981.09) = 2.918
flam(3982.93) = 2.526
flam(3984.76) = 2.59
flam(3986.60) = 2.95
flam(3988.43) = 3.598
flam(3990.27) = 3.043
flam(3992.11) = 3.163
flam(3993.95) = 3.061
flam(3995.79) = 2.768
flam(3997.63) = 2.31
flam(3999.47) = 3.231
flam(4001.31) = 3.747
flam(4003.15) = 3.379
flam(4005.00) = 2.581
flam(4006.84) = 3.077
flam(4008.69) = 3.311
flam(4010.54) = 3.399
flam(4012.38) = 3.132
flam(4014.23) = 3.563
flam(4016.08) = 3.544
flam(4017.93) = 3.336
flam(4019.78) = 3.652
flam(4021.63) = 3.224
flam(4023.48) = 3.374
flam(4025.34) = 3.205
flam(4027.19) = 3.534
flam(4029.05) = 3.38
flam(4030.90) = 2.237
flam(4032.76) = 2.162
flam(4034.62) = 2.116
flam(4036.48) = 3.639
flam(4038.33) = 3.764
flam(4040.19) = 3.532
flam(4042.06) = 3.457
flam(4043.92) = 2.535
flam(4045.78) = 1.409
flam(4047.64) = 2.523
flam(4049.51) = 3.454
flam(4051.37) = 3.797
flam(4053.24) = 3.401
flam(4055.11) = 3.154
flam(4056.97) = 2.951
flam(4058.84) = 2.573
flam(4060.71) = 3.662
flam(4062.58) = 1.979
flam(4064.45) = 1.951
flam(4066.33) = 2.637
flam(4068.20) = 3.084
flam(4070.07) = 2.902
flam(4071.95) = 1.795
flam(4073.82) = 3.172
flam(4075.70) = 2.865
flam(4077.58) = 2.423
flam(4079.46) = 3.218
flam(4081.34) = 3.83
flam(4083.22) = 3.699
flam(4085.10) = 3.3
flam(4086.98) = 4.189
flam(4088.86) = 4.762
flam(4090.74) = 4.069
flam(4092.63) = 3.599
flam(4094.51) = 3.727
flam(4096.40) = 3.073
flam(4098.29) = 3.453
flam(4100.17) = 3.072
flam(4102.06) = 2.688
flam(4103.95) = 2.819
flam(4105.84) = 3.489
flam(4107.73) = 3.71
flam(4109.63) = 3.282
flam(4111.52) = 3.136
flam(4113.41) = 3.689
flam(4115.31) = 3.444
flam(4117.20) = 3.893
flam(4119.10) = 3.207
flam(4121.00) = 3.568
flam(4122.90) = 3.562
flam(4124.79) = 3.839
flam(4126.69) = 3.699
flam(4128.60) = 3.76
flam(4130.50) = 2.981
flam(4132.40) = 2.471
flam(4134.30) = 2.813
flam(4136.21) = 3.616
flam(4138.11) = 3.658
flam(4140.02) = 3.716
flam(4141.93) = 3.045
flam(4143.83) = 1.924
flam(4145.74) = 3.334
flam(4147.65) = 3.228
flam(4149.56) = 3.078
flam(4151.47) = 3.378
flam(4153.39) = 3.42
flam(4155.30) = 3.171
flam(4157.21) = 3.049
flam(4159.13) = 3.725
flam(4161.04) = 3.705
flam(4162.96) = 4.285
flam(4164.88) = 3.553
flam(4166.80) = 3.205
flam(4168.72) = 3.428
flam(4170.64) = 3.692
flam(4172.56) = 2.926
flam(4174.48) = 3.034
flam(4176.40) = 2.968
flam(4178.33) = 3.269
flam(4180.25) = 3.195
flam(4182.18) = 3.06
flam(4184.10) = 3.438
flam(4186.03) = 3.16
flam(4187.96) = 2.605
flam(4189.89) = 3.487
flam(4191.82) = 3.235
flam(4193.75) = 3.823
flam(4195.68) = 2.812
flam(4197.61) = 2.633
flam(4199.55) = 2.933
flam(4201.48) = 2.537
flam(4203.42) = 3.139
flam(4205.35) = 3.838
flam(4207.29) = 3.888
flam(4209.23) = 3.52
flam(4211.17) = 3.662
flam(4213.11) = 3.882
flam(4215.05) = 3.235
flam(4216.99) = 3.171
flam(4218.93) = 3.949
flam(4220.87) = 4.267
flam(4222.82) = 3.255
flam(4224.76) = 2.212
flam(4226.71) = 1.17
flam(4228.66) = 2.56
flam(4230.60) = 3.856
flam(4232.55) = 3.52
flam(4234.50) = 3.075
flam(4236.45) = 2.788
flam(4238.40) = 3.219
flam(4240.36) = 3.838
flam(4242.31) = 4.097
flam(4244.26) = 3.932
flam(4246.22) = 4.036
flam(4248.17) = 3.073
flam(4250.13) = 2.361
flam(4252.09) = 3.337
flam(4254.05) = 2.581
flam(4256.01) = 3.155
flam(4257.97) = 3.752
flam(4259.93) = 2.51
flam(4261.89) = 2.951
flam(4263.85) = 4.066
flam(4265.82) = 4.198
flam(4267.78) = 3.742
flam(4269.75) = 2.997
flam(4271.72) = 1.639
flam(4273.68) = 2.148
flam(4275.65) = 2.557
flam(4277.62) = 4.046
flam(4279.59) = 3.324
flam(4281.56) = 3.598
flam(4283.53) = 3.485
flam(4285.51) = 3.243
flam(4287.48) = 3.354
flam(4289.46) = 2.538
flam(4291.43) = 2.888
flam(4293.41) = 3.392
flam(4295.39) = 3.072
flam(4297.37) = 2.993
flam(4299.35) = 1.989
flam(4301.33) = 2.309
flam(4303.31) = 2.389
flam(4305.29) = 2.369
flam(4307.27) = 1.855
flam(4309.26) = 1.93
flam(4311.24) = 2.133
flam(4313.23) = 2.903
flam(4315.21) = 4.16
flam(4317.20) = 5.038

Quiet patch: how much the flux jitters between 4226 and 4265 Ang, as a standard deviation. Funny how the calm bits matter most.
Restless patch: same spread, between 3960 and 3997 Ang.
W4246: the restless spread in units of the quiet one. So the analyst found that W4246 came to 1.3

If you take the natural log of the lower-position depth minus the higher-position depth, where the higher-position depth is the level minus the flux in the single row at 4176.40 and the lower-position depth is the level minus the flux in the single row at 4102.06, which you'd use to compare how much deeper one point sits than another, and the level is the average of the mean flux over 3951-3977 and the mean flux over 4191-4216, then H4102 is -1.3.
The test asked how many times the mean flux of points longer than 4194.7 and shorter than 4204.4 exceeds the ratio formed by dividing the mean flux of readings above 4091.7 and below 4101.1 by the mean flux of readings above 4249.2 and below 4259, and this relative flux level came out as 2.5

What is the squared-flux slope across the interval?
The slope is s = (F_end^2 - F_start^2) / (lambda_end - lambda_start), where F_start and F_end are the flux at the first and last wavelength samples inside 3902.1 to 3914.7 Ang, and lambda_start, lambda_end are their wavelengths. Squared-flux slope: 0.4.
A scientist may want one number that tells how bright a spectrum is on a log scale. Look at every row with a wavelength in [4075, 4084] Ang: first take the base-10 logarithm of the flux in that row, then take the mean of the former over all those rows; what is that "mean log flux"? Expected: 0.500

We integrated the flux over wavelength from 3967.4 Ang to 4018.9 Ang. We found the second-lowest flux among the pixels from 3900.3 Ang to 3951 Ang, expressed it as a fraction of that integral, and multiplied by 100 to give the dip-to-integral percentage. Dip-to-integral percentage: 0.34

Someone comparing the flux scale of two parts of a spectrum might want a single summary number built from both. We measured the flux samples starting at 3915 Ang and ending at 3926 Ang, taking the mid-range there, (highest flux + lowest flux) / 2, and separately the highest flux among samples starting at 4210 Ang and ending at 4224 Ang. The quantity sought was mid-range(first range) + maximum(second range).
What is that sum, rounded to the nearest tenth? 6.1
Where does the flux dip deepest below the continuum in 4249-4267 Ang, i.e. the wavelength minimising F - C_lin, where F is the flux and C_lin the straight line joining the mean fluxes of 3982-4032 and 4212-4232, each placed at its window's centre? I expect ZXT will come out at 4250.13 Ang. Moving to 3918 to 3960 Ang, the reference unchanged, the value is 3933.71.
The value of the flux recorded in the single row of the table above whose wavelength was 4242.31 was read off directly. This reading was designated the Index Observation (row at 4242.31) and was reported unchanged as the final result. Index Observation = 4.097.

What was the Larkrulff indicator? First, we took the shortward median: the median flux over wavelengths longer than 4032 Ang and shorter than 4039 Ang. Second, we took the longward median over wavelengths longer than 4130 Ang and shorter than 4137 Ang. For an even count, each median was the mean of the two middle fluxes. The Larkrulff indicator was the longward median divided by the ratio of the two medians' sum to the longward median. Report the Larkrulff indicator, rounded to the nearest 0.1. 1.4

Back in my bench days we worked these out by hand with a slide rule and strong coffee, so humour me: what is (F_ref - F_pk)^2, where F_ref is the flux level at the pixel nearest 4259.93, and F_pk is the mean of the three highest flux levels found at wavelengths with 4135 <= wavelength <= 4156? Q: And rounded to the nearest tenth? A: 1.3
